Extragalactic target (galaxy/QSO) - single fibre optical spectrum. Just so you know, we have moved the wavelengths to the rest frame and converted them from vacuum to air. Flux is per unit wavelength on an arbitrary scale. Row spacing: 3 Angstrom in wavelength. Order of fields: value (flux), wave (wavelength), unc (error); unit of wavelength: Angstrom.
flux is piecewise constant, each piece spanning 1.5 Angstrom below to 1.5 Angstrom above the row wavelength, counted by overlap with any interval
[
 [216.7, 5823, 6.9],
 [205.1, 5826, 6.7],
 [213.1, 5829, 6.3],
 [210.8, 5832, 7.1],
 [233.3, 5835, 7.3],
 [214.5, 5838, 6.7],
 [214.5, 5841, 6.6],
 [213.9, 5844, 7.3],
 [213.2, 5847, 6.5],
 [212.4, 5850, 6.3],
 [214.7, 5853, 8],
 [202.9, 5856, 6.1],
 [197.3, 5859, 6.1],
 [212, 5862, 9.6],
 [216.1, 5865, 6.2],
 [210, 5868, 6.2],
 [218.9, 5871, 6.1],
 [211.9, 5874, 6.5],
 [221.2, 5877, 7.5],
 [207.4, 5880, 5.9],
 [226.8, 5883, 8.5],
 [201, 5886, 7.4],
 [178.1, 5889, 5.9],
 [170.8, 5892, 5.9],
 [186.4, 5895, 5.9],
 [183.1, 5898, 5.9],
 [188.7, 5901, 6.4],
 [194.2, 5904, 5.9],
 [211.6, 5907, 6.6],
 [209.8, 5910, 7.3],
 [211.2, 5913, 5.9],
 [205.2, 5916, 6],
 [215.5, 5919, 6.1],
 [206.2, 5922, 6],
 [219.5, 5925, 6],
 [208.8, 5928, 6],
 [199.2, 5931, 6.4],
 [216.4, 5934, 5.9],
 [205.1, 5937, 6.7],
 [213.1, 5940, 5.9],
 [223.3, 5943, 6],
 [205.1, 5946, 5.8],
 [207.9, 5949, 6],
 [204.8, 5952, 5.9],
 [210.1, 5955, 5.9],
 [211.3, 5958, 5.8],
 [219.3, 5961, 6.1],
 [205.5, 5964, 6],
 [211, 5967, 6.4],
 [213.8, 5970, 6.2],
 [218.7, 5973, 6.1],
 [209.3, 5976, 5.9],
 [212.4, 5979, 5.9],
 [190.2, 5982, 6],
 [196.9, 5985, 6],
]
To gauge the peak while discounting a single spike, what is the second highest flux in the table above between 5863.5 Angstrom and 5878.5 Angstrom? 218.9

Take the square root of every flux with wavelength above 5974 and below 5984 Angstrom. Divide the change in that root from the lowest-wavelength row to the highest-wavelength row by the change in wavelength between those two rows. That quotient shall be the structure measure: -0.11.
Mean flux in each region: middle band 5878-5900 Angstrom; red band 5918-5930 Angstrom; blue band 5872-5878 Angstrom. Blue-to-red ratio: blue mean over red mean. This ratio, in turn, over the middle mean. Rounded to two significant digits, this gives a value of 0.0053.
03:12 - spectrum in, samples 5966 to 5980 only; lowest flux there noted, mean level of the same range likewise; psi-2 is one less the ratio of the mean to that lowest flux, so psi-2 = -0.018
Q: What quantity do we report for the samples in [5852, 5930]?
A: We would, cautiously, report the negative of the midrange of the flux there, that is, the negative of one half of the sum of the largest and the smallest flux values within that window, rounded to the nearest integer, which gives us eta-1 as -199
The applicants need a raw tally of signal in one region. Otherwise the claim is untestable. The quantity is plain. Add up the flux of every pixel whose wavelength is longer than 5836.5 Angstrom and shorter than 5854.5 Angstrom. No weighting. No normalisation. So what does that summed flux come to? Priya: 1283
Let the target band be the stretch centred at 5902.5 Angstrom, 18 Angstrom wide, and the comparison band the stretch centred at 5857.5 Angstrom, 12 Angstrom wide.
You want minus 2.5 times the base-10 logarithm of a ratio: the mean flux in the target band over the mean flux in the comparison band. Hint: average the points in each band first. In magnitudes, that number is 0.060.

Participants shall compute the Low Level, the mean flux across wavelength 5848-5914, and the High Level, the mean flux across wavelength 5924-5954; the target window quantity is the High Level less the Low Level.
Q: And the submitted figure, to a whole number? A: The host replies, 6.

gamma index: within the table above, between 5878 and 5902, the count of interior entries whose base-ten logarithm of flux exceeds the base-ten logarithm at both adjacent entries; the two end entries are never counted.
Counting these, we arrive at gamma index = 2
